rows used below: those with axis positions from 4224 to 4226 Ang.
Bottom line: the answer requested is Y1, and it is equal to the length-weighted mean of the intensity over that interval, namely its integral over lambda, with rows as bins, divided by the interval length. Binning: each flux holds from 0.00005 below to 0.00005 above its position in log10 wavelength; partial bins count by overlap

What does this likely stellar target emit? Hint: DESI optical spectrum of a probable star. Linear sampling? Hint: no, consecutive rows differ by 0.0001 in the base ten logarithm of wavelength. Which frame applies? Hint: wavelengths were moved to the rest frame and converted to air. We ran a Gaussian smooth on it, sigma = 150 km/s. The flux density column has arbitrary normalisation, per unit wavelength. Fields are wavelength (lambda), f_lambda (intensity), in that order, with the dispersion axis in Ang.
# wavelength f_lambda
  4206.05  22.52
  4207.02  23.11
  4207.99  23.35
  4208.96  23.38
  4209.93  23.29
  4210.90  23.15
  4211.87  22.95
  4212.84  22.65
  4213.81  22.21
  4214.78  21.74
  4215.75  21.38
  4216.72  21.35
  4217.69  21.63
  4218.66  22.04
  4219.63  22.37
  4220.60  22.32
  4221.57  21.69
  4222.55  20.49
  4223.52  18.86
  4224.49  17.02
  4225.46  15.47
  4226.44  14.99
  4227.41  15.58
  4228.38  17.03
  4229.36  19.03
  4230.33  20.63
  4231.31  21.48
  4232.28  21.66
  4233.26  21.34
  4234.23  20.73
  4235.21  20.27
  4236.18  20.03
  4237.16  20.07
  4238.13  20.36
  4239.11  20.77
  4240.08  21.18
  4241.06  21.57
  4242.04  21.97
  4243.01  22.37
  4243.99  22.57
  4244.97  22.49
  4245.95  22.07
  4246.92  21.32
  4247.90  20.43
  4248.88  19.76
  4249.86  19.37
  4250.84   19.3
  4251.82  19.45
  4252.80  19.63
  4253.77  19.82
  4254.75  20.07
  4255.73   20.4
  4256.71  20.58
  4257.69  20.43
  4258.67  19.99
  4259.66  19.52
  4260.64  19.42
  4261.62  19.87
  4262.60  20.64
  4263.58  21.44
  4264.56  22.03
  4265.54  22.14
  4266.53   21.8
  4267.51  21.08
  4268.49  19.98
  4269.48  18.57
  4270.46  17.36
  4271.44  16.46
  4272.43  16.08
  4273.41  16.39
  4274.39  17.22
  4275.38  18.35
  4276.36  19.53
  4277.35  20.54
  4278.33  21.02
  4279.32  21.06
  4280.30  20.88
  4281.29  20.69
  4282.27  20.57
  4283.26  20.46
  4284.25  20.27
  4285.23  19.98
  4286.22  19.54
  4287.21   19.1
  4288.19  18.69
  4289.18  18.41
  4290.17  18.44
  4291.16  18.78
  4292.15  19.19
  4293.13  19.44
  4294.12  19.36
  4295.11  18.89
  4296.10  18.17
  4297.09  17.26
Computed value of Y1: 16.2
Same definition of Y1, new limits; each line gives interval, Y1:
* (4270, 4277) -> 17.4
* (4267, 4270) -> 19.9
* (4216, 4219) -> 21.7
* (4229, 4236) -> 20.7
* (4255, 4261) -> 20.0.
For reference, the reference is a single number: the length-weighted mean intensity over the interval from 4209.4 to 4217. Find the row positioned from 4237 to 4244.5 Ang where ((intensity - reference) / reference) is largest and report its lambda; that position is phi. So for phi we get 4243.99 Ang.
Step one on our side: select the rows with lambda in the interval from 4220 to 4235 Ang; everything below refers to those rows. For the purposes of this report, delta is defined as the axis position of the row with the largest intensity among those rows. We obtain 4220.60 Ang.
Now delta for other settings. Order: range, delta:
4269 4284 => 4279.32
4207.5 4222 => 4208.96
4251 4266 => 4265.54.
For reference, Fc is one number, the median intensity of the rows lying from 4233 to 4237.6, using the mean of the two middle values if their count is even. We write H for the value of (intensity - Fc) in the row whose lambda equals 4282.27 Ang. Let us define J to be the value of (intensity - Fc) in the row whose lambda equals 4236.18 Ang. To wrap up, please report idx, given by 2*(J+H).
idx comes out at 0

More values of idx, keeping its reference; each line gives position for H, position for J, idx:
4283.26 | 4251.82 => -1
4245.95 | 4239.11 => 5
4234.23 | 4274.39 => -5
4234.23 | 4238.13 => 1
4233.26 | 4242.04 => 6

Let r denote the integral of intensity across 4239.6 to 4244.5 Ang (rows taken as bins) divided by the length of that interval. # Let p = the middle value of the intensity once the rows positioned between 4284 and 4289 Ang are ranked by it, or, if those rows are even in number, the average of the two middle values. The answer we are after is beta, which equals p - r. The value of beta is -2.4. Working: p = 19.5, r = 21.9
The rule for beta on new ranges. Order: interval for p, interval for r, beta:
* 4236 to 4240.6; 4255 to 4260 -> 0.2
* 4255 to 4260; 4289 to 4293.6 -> 1.5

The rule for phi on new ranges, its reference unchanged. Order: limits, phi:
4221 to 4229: 4221.57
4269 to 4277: 4276.36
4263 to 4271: 4265.54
